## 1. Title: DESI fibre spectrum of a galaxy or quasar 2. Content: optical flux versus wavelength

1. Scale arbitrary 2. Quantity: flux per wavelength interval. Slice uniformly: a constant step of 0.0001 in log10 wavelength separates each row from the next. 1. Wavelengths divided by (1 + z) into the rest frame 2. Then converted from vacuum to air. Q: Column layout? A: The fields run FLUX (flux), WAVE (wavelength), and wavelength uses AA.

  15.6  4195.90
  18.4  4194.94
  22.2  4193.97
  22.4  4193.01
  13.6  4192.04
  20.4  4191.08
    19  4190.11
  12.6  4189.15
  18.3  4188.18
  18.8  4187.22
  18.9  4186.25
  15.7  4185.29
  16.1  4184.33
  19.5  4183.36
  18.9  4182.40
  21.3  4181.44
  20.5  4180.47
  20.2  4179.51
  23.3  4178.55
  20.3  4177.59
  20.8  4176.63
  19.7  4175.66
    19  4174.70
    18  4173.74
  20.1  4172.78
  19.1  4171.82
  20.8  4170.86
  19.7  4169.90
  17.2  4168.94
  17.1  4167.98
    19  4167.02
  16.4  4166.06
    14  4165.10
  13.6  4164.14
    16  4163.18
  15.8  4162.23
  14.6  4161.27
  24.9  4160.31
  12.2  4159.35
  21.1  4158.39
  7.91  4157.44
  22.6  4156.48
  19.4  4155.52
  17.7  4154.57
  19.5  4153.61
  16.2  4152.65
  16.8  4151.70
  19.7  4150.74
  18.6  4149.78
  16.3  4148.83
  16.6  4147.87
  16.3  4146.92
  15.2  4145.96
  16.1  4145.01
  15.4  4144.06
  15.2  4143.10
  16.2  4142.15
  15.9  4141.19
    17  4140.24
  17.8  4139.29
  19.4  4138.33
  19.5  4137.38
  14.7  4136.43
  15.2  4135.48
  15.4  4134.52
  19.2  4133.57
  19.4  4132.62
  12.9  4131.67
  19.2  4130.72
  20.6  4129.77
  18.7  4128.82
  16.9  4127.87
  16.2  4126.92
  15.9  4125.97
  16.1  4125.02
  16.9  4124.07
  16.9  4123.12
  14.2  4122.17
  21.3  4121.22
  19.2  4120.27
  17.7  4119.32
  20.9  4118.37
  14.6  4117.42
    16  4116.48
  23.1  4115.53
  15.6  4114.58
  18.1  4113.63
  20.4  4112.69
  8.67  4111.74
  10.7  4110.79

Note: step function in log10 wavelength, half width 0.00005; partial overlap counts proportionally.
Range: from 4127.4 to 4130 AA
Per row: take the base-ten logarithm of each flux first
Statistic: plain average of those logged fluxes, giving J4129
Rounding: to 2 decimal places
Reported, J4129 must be 1.27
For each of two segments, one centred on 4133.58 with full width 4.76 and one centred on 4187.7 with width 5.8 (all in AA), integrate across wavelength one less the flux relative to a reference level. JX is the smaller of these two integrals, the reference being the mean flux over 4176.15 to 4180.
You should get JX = 1.1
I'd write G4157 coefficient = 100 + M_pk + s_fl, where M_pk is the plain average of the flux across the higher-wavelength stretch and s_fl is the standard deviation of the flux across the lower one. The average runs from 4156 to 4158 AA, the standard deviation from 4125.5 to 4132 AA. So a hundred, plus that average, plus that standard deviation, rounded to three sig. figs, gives 118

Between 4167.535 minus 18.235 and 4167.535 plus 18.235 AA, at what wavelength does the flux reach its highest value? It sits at 4160.31 AA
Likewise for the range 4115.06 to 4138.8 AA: 4115.53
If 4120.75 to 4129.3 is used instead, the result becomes 4121.22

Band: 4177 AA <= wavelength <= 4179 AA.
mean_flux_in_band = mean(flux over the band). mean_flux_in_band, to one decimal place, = 21.8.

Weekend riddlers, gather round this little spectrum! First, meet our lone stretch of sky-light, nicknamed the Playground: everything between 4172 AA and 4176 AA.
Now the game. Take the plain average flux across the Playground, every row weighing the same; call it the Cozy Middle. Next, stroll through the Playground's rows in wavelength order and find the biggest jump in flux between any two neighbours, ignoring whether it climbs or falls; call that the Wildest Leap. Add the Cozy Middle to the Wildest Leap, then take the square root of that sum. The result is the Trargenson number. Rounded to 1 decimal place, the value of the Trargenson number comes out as 4.6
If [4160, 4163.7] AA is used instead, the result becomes 5.3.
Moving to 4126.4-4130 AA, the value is 4.5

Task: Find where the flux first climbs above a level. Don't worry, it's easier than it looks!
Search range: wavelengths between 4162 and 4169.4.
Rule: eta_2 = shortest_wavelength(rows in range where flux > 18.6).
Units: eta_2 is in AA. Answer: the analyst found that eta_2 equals 4167.02 AA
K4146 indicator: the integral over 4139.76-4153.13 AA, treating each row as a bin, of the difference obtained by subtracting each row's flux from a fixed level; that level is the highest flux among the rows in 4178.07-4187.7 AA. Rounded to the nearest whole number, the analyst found 90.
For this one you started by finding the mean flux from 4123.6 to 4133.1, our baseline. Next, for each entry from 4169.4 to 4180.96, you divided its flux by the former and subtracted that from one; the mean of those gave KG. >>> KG -0.16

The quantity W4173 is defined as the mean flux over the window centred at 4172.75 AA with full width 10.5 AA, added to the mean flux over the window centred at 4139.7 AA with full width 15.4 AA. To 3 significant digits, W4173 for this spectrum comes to 36.0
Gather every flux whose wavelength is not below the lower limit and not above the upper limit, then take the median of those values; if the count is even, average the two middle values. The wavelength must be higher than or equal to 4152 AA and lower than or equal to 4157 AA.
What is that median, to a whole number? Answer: 19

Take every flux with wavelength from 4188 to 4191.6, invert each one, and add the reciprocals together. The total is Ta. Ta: 0.24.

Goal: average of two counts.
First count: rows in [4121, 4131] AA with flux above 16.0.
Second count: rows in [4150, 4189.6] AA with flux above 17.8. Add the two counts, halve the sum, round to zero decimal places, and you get 17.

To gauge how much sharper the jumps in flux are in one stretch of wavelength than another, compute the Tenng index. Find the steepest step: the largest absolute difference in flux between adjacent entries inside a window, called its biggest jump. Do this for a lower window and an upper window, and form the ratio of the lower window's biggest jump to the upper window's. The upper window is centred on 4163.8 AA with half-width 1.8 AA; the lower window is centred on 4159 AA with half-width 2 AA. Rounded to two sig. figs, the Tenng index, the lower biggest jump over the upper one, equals 5.5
